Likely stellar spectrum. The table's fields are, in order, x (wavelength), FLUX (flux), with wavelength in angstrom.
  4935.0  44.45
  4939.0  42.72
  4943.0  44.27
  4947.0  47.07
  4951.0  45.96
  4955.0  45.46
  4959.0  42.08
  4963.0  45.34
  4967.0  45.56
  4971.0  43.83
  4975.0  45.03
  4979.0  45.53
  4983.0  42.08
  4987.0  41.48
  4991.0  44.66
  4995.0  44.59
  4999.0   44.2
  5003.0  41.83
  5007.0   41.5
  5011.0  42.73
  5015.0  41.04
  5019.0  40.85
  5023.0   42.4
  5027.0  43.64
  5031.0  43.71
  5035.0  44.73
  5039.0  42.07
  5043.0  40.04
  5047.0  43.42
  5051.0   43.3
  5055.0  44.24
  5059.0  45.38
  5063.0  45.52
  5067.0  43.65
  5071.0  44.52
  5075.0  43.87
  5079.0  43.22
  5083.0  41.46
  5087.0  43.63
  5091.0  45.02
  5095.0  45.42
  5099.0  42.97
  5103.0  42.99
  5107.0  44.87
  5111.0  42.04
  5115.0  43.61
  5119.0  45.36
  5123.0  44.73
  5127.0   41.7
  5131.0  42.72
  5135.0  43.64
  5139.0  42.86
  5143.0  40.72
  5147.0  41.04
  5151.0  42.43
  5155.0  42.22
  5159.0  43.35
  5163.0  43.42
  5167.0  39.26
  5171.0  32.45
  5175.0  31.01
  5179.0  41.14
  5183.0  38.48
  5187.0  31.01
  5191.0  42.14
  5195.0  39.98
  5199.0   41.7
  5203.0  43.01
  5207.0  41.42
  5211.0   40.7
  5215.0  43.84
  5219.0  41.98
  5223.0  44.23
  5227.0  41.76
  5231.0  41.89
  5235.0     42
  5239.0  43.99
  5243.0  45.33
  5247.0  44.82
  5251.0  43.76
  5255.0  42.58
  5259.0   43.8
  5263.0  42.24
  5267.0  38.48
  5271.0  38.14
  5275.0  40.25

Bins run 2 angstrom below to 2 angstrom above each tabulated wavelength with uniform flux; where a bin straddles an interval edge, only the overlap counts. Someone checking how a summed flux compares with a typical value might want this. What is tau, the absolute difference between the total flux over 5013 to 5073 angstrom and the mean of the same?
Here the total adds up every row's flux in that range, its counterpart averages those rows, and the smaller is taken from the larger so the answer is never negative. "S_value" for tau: 605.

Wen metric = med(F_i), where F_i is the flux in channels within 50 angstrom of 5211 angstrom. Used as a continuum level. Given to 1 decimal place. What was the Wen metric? 42.0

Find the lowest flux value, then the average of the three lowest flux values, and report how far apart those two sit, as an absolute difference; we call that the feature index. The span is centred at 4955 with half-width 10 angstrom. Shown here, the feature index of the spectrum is 2.21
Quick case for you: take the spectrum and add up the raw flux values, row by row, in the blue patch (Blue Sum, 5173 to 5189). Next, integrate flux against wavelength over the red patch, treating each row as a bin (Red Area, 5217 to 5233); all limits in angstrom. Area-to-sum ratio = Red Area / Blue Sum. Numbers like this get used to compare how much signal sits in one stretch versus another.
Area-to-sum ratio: 4.8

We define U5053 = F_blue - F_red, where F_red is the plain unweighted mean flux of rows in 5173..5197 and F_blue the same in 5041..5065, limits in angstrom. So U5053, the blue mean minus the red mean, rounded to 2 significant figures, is 6.4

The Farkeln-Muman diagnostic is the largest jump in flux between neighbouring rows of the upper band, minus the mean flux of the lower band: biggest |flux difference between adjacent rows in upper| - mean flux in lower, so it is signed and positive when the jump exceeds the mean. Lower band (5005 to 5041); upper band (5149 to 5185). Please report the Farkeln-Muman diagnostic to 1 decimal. -32.4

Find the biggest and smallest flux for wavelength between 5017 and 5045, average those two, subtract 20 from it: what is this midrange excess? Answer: 22.4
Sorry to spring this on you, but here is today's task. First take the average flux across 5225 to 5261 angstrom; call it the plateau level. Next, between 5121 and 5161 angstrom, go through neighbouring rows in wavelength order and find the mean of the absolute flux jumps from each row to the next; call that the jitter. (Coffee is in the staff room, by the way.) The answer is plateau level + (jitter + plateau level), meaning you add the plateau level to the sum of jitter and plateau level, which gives 87.9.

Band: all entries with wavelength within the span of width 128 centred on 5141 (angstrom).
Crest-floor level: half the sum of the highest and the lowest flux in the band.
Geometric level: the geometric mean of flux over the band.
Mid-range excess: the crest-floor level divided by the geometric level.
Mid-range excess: 0.92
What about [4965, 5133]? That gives 0.99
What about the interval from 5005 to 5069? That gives 1.00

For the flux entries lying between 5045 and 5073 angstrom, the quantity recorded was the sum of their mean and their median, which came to 88.5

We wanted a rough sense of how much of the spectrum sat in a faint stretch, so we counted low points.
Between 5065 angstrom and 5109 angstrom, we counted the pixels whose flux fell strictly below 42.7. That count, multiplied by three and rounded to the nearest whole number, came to 3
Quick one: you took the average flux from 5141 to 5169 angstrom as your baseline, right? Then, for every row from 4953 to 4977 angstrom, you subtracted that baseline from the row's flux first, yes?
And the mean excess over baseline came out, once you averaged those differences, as 2.8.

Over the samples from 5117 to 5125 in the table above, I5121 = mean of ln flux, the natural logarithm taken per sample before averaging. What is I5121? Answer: 3.81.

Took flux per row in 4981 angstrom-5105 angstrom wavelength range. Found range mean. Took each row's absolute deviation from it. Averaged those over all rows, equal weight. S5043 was 1.2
